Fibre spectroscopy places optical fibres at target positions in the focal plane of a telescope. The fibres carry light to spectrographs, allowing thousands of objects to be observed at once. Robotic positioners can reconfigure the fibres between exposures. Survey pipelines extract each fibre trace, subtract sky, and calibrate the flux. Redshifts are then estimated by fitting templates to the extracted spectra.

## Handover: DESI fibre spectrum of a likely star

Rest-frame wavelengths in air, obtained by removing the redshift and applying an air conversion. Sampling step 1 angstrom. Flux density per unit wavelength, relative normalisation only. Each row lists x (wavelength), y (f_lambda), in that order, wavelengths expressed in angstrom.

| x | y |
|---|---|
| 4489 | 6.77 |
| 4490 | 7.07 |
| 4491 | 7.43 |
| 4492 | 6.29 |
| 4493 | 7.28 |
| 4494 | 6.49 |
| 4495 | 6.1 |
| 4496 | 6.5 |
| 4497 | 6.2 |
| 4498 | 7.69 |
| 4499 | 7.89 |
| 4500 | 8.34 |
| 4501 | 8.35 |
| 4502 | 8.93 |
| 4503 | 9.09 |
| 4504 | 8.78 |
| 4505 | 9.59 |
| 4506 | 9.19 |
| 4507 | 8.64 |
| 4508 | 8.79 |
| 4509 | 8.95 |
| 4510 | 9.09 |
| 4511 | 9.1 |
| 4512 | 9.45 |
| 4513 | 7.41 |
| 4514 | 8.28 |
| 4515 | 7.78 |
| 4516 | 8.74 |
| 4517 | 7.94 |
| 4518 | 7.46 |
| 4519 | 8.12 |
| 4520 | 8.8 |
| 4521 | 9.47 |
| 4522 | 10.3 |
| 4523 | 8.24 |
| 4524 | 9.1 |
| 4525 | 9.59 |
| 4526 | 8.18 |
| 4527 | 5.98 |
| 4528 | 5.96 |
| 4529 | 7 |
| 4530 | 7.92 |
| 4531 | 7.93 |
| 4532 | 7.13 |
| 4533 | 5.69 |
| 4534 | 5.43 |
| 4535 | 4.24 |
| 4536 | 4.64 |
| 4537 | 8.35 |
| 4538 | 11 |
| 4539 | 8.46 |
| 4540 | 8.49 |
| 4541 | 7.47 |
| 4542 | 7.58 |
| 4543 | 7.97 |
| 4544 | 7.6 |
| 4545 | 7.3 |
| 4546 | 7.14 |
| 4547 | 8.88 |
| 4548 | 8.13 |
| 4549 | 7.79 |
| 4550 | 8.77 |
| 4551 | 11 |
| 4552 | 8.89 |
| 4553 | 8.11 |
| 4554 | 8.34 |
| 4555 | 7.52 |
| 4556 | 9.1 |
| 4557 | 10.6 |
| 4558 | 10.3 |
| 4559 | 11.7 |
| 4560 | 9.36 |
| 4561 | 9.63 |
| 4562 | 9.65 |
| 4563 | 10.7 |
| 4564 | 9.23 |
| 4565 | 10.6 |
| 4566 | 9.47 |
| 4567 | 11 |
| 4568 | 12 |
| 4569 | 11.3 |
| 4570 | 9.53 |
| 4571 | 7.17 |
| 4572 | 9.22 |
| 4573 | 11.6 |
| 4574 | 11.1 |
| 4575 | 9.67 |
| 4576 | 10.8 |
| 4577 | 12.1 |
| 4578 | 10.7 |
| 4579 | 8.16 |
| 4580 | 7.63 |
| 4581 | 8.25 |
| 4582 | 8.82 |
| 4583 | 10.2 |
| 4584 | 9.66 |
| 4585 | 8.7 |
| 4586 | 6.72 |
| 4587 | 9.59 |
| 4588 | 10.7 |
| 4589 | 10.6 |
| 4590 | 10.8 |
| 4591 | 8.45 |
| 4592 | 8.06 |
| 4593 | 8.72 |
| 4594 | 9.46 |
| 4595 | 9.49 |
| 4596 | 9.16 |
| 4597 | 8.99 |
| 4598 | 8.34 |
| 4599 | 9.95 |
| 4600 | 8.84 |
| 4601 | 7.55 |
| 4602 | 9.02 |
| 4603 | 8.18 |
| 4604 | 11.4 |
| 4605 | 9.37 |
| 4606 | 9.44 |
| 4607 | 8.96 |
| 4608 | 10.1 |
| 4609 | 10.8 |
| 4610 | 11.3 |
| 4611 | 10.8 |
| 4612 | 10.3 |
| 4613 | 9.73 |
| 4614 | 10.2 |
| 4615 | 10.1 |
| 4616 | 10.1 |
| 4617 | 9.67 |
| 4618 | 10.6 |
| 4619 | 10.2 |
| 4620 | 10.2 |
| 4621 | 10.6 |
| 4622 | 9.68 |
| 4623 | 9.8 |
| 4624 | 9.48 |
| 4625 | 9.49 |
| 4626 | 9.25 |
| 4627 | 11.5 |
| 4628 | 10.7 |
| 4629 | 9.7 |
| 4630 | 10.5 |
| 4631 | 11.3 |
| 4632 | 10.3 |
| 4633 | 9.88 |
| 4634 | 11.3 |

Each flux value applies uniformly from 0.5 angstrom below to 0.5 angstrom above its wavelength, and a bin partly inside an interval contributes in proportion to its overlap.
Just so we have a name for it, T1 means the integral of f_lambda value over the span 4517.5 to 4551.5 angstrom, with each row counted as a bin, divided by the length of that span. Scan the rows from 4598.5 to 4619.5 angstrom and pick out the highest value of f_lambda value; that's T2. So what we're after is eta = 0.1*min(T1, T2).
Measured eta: 0.79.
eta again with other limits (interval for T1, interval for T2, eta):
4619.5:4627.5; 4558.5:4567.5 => 1.00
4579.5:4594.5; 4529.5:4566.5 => 0.91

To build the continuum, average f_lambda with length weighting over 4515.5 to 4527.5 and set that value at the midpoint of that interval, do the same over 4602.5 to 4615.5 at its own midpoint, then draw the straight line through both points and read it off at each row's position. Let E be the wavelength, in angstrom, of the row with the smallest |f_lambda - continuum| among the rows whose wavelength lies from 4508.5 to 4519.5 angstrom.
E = 4514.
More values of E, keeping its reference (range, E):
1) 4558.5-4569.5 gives 4564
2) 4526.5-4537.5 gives 4537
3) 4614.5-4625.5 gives 4619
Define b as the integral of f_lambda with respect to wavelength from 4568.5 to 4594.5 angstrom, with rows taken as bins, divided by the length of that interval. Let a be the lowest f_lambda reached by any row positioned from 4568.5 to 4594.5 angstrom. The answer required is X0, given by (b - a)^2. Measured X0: 8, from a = 6.72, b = 9.5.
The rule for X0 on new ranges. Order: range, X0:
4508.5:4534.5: 7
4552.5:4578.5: 8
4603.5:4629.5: 1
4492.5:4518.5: 4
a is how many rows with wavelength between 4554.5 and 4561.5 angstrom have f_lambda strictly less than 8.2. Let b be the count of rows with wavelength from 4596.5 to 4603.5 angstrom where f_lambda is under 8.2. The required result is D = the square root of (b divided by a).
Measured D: 1.4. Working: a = 1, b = 2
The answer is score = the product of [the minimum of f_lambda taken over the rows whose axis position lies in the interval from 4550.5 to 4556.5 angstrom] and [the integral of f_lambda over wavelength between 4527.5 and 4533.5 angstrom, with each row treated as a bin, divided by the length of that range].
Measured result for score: 52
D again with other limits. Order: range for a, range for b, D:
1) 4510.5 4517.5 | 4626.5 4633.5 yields 0.0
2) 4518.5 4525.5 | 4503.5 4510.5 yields 0.0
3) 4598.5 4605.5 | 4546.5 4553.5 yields 1.2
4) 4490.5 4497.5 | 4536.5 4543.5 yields 0.7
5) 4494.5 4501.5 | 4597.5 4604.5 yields 0.6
